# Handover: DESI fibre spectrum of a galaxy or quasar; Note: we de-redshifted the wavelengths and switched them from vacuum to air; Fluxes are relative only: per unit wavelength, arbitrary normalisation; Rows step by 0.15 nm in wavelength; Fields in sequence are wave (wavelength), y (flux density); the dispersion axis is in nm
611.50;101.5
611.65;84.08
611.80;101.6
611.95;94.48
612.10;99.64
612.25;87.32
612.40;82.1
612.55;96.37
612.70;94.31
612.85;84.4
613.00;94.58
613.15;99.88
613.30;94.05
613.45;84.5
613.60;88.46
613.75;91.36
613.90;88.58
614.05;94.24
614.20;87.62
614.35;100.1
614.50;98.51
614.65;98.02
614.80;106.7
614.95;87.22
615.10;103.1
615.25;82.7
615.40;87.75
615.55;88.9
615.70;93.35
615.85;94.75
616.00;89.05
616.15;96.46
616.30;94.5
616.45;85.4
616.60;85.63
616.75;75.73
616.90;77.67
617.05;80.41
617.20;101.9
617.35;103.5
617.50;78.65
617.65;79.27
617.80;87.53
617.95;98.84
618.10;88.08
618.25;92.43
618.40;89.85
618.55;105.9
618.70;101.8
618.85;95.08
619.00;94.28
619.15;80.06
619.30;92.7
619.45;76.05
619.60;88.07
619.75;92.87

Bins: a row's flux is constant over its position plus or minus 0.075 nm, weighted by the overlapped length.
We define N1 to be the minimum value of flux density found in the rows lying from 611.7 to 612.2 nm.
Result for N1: 94.48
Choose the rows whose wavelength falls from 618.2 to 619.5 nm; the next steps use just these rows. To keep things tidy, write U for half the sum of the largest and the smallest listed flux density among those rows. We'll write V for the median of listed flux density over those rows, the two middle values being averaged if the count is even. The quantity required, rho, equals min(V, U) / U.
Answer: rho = 1.00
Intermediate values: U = 91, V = 93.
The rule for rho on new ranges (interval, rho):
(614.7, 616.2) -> 0.96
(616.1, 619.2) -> 0.99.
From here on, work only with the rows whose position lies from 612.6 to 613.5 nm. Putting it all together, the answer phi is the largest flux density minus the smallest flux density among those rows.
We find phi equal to 15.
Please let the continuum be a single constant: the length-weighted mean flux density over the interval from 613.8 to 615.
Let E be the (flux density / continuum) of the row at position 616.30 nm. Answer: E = 0.99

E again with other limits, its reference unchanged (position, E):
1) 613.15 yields 1.05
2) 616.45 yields 0.90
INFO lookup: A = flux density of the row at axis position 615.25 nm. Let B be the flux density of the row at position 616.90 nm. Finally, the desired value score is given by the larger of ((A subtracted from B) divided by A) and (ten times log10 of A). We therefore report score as 19.2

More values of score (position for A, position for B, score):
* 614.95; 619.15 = 19.4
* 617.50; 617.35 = 19.0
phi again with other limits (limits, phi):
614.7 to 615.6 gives 24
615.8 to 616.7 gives 11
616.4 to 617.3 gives 26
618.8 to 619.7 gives 19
